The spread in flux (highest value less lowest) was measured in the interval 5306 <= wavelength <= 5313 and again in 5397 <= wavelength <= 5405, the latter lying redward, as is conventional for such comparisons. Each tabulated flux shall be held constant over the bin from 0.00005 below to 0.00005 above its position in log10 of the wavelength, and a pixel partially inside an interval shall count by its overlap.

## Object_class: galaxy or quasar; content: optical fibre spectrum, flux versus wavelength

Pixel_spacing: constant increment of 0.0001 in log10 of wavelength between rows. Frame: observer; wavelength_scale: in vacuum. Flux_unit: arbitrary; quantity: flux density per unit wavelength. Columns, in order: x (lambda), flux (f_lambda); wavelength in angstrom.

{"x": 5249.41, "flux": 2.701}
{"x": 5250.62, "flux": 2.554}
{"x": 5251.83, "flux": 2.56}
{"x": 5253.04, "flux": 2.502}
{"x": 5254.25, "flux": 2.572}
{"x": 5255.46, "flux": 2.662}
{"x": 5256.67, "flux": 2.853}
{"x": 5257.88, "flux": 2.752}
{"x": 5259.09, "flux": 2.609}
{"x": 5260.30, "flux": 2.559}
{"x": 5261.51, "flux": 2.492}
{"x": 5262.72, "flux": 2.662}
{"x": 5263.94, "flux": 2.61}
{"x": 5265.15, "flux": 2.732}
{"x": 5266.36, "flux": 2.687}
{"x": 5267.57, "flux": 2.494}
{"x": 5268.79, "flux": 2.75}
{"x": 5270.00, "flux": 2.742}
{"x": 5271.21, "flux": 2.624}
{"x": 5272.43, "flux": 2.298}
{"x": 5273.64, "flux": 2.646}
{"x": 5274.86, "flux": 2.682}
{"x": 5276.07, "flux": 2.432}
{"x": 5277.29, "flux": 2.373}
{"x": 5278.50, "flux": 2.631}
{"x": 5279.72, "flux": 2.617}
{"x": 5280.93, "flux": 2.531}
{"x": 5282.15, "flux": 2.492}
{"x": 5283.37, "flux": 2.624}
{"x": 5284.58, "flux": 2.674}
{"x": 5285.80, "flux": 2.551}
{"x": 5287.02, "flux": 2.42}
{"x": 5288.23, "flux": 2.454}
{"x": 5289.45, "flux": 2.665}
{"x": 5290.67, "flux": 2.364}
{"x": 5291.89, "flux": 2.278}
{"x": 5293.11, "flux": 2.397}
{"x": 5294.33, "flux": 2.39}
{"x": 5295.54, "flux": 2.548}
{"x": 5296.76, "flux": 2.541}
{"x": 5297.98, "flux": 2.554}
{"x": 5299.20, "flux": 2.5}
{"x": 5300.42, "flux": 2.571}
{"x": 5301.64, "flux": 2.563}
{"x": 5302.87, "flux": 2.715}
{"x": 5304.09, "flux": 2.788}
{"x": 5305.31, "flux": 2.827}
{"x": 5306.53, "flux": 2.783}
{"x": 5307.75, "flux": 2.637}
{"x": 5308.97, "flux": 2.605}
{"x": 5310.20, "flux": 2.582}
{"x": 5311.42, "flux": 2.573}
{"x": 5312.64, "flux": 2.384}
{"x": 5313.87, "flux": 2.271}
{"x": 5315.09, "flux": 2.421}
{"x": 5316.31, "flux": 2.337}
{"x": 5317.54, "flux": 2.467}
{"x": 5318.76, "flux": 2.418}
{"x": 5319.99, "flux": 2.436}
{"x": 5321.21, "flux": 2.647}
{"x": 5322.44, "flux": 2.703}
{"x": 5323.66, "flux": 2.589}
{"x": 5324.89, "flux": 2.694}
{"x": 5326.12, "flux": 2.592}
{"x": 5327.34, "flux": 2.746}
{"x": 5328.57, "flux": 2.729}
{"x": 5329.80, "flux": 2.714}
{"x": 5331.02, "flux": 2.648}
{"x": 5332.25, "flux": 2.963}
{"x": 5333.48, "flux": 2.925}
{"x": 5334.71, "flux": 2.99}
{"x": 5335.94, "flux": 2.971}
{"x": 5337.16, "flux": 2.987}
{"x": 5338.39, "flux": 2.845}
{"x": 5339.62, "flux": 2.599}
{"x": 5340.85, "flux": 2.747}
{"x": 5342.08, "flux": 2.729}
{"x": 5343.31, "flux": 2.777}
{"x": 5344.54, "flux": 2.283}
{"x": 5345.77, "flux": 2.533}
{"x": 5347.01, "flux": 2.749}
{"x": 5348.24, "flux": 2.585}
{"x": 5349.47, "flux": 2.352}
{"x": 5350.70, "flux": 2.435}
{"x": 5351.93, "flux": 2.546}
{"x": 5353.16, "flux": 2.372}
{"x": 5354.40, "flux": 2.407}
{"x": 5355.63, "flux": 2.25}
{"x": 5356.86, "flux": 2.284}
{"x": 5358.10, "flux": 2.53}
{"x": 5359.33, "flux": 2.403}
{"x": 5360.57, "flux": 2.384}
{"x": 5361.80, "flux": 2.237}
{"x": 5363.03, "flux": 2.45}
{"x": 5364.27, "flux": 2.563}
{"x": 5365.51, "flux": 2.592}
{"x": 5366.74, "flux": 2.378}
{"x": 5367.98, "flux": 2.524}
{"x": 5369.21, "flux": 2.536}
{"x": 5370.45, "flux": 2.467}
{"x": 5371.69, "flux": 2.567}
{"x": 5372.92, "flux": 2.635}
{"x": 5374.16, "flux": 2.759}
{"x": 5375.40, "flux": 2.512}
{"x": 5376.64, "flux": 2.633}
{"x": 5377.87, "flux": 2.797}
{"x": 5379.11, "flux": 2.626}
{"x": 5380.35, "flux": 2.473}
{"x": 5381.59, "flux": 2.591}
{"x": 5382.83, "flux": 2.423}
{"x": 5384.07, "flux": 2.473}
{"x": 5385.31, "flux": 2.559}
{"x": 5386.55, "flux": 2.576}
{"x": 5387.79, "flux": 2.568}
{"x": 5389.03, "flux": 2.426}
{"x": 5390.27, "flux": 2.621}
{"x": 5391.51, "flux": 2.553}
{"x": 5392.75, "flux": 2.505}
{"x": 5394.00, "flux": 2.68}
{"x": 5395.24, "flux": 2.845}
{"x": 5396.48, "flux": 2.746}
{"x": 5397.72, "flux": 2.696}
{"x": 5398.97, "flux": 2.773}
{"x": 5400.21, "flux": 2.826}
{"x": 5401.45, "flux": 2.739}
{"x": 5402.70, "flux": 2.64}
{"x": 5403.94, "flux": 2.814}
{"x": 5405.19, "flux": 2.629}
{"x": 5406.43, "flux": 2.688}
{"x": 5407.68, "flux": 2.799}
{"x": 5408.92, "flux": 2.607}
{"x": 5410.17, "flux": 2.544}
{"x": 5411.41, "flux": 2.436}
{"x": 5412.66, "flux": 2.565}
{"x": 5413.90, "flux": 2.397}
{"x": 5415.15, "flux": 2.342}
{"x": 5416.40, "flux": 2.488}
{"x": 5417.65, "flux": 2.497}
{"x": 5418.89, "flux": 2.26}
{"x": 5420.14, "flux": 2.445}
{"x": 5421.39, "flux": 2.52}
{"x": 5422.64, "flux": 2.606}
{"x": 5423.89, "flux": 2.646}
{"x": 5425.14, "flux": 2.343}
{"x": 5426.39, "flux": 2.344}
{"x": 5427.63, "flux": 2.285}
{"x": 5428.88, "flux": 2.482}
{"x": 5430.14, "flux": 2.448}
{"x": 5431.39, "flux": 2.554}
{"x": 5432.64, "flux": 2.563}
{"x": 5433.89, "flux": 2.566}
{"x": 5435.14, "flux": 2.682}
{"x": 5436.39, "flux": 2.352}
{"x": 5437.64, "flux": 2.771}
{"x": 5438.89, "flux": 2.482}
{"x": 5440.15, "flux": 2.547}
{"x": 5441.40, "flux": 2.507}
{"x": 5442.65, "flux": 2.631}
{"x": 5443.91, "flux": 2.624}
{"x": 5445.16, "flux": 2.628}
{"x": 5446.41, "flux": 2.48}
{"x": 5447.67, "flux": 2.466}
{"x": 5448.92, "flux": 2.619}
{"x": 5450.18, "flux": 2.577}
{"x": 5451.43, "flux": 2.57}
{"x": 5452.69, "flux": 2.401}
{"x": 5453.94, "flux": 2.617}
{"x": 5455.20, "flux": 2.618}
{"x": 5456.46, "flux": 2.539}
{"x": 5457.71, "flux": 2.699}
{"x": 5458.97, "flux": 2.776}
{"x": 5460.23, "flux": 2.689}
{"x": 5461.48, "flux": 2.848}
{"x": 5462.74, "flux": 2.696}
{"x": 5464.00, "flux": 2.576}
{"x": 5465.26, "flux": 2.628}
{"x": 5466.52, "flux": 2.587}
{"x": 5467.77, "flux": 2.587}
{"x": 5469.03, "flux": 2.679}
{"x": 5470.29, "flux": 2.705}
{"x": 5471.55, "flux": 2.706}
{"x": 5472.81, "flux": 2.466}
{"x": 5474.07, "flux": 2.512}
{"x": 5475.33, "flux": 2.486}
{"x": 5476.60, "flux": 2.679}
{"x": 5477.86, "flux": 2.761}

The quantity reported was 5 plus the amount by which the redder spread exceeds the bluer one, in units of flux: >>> 4.79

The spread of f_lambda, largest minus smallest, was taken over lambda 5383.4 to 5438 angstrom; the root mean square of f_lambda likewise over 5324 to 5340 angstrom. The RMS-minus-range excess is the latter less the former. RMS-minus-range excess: 2.22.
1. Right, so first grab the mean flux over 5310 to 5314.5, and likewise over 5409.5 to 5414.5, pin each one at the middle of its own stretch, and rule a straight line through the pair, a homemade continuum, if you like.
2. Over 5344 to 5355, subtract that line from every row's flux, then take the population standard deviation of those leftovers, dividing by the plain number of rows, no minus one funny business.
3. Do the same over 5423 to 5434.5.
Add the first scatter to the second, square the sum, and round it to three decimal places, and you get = 0.063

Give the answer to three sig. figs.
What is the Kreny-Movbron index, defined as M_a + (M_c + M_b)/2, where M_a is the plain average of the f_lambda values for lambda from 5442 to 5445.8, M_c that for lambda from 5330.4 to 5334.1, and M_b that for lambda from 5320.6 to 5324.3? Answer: 5.37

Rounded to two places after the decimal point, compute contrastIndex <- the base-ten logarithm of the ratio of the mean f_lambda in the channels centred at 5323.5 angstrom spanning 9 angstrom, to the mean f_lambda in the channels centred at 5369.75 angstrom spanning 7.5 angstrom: 0.02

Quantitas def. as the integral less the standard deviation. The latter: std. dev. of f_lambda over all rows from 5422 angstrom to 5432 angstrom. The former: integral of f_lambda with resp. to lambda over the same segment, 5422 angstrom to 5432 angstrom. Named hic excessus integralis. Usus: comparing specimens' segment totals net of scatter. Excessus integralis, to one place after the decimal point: 24.5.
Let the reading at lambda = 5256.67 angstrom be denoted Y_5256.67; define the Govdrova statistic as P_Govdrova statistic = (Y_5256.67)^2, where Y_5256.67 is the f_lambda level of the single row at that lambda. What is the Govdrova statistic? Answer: 8.1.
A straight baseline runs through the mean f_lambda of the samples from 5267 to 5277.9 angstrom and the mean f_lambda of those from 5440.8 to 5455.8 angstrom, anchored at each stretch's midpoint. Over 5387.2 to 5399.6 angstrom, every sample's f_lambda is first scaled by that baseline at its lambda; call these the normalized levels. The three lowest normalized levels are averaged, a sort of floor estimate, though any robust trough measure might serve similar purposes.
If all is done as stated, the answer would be 0.974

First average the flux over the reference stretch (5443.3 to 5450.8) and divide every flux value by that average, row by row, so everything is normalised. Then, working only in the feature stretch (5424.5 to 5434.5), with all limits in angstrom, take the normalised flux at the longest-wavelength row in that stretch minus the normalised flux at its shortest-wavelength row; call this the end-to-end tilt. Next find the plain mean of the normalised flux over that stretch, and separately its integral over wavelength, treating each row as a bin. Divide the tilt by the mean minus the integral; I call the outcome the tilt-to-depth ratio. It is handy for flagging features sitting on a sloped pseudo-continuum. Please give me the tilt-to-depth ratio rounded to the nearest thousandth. -0.010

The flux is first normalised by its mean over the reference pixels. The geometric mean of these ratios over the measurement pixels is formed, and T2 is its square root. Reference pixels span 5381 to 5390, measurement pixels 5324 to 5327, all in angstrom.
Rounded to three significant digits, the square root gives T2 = 1.02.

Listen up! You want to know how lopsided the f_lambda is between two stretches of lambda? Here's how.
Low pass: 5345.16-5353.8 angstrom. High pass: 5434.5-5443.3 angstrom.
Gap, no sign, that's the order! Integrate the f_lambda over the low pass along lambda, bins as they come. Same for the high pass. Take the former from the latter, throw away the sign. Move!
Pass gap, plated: 0.9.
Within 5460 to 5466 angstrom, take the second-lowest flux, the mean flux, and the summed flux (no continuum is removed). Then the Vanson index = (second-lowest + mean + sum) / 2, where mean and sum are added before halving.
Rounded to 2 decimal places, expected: 9.38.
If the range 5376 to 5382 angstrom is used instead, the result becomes 9.17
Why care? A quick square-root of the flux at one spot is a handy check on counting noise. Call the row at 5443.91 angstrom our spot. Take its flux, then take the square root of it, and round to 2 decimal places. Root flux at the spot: 1.62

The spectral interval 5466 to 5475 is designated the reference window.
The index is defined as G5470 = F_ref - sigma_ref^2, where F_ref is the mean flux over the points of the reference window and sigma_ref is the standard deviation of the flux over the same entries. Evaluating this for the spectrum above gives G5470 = 2.60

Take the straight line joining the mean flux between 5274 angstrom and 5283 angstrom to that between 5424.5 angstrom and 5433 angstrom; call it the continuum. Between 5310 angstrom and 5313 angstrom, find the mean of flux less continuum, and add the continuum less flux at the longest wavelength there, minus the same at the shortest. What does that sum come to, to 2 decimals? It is 0.20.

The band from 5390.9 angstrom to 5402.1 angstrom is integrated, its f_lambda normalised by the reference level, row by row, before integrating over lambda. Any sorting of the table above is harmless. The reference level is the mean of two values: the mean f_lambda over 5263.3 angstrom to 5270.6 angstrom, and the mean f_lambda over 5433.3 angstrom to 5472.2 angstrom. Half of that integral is 5.74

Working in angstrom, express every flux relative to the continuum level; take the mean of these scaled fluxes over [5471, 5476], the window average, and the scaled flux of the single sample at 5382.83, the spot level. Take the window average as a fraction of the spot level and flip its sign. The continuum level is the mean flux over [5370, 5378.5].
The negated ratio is -1.05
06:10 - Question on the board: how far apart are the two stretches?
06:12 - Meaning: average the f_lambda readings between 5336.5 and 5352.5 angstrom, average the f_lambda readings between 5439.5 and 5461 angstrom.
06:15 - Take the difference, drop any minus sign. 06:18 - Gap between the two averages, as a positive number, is 0.041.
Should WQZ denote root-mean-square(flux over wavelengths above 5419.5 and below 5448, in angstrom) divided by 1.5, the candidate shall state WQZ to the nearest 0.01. 1.68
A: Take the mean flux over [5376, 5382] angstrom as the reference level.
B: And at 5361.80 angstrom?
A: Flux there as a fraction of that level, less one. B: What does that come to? -0.15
